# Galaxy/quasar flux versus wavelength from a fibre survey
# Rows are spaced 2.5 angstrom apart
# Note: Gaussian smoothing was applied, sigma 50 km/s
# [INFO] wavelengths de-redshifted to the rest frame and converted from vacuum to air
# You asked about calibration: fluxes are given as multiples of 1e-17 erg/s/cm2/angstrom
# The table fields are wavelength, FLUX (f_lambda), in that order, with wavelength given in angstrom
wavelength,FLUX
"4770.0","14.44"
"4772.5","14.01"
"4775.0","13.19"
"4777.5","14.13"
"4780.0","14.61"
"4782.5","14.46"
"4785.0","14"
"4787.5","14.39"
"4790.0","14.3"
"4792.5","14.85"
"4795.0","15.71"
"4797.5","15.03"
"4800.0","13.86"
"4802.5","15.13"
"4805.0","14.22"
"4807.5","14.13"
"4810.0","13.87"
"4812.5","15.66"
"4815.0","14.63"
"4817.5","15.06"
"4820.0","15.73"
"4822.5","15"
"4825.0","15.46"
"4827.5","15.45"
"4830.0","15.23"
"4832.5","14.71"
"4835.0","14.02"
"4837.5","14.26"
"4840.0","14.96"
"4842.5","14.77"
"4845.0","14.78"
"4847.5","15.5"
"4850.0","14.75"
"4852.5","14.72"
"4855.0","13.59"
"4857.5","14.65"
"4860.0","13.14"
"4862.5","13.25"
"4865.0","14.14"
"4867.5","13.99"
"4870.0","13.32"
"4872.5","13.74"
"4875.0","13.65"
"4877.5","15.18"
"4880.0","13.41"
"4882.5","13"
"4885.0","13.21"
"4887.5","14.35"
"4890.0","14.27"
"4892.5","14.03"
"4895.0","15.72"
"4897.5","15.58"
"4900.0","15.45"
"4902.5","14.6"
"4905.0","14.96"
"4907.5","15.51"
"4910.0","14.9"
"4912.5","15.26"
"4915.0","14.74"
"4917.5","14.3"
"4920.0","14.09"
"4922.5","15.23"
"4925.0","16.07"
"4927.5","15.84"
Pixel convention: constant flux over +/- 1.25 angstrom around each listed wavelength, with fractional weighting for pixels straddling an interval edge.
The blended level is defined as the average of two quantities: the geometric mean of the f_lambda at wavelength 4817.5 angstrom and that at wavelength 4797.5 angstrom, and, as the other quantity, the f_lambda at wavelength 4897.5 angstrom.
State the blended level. 15.3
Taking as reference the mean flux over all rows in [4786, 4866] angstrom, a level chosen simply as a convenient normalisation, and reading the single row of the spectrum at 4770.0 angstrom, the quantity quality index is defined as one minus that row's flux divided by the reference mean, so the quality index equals 0.015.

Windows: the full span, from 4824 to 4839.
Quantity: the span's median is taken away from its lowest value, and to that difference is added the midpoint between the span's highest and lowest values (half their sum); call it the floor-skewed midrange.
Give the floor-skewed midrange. 13.8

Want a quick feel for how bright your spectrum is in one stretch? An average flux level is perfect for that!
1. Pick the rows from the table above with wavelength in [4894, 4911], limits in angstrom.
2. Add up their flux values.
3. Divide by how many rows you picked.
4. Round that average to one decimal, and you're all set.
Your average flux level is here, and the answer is 15.2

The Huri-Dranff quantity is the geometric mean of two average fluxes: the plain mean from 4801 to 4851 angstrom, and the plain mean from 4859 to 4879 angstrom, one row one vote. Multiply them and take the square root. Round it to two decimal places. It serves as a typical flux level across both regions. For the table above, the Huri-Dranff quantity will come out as 14.32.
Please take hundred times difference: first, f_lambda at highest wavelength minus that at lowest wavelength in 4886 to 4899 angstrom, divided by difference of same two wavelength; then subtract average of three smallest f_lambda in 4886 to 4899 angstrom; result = -1409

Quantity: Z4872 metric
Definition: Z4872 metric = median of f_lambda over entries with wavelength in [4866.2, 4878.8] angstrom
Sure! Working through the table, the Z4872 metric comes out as 13.7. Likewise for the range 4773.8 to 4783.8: 14.3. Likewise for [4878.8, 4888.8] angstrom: 13.3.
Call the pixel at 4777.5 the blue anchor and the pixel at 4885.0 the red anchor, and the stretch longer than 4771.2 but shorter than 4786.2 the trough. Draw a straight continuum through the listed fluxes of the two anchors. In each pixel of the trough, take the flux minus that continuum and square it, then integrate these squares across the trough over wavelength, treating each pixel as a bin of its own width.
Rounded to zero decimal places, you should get 3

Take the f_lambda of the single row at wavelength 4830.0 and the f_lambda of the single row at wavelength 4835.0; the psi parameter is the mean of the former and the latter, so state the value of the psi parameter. 14.6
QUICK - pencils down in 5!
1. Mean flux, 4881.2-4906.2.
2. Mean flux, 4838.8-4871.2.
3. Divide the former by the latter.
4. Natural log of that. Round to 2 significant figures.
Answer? 0.017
